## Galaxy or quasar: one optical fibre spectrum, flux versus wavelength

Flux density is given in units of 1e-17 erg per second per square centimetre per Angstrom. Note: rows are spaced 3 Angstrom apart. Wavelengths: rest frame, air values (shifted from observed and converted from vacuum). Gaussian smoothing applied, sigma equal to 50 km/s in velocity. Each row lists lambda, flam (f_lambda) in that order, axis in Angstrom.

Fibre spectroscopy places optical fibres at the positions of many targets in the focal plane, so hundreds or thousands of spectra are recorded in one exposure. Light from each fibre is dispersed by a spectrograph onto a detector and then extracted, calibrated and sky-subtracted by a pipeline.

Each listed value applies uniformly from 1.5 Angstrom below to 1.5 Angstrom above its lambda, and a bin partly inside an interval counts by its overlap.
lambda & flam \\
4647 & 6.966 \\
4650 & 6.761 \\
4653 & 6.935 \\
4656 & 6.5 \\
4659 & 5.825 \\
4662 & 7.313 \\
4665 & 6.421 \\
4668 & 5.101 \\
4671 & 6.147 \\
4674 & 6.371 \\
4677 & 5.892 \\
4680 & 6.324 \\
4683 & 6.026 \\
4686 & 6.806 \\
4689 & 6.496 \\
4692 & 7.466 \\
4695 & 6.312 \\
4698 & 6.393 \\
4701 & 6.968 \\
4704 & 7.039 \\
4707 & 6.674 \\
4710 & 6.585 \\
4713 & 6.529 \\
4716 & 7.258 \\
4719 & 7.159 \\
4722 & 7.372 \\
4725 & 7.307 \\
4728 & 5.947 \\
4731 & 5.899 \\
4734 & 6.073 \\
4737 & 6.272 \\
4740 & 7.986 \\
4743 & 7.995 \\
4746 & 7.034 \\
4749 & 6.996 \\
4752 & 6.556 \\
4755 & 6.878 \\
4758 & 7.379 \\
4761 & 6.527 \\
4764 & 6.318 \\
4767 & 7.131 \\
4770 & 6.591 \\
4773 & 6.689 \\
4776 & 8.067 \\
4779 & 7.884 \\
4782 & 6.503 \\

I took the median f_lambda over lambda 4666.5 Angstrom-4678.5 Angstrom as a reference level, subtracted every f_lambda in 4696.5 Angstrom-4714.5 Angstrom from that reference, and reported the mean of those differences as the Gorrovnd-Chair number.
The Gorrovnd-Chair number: -0.68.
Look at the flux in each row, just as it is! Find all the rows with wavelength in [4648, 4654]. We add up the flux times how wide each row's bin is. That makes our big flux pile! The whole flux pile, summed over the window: 41.1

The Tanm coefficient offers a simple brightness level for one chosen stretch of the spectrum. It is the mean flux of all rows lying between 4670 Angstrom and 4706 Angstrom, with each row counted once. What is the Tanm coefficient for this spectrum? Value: 6.5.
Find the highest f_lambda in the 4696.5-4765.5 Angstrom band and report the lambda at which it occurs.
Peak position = 4743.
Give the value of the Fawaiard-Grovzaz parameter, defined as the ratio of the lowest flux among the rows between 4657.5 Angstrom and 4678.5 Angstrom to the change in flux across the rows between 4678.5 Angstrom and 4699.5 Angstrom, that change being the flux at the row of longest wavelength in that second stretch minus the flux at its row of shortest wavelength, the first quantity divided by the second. 74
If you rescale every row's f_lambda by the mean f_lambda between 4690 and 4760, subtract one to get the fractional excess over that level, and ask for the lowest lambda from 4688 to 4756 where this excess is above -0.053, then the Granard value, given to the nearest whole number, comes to 4692 Angstrom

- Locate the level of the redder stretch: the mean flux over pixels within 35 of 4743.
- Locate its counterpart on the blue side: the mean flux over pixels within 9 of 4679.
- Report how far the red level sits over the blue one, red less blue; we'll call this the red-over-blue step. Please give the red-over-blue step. 0.6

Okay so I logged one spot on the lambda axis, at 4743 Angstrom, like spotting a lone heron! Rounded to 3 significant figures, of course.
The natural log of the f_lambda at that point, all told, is 2.08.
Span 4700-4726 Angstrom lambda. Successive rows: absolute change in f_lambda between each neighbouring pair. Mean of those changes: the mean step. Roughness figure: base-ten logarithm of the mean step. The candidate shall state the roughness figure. -0.68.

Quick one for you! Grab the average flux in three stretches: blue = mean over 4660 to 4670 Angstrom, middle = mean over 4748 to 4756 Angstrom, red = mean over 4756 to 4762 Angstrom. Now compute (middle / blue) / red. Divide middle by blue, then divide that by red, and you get 0.156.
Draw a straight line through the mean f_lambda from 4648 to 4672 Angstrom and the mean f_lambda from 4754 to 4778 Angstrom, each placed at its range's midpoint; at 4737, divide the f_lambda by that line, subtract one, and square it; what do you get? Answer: 0.006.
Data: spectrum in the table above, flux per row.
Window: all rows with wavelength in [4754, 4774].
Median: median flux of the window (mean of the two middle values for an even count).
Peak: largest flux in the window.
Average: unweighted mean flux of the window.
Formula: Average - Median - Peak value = -7.28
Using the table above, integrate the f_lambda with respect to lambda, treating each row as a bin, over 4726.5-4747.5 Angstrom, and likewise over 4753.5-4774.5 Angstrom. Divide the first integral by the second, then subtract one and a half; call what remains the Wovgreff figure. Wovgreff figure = -0.51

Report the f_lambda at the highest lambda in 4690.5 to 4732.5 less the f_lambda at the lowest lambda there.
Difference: -1.6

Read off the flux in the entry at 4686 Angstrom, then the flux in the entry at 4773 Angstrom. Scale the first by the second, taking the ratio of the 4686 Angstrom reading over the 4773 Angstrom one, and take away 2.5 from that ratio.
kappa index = -1.48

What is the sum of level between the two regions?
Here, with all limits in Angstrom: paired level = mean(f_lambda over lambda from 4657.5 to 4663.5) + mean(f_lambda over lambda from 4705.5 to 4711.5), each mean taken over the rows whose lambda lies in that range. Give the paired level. 13.2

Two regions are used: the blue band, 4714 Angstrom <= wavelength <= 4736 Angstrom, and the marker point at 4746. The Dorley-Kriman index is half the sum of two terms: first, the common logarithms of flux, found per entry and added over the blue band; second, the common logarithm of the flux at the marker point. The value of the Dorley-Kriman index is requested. 3.31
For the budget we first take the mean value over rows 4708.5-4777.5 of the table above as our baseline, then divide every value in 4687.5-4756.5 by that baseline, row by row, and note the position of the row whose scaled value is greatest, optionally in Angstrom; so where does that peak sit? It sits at 4743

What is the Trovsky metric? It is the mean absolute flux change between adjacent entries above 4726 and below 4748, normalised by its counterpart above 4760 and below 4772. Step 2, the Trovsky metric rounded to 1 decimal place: 1.0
